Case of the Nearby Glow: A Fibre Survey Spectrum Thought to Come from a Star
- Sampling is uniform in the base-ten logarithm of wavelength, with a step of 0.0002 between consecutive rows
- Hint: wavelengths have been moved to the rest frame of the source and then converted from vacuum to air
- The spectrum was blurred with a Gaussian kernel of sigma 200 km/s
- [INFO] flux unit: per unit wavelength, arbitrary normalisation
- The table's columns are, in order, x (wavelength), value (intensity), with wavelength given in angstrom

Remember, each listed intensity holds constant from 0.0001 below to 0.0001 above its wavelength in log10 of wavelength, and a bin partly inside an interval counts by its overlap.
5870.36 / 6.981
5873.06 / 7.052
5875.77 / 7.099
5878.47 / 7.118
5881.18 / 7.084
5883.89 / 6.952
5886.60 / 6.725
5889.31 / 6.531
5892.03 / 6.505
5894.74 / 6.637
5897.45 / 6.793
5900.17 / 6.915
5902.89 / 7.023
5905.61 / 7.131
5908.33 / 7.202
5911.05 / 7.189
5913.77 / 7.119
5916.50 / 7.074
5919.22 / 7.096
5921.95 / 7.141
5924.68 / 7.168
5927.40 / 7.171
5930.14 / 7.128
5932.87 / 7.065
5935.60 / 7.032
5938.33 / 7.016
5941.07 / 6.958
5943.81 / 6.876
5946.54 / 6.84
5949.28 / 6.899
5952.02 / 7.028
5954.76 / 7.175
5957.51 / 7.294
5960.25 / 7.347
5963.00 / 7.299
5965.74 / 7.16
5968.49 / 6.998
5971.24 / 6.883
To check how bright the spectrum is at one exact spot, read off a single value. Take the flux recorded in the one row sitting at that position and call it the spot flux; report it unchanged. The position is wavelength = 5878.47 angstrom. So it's 7.118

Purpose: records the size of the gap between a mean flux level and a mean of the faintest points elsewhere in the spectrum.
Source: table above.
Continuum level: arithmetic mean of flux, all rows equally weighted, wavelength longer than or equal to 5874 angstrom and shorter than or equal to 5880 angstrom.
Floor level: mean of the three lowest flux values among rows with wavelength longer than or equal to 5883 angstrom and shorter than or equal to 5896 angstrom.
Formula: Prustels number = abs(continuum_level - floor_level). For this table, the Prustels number 0.55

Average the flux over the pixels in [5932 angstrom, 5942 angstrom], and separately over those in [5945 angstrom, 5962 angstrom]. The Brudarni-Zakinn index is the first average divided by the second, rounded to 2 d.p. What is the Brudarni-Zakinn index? 0.99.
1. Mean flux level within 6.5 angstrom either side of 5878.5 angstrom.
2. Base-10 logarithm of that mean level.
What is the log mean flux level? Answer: 0.849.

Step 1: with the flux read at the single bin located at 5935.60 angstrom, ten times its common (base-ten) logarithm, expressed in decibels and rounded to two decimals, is 8.47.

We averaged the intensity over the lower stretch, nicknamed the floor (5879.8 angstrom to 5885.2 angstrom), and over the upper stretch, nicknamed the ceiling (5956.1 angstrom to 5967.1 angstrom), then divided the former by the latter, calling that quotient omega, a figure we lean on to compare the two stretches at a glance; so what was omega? 0.96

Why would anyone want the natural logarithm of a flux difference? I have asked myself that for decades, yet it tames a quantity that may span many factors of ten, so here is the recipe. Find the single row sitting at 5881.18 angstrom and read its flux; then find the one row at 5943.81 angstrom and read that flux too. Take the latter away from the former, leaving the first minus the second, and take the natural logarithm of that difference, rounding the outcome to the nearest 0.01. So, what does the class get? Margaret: -1.57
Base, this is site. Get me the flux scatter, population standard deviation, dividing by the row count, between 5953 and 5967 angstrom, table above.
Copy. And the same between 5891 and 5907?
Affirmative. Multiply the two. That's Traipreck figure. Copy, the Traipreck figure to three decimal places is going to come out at 0.016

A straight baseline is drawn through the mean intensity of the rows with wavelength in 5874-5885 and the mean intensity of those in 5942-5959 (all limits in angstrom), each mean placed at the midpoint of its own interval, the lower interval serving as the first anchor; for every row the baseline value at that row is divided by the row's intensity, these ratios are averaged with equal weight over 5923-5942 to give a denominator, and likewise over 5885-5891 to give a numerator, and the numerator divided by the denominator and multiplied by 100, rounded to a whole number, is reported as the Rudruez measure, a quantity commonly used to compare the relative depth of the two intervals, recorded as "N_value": 107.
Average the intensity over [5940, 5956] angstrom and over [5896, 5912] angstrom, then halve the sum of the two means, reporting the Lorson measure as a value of 7.00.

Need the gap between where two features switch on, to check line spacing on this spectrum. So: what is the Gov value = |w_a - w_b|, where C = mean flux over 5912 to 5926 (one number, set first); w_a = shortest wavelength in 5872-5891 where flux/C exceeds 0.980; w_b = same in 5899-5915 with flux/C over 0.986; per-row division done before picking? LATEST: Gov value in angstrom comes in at 29.8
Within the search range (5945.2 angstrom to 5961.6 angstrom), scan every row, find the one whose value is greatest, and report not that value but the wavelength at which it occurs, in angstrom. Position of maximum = 5960.25 angstrom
